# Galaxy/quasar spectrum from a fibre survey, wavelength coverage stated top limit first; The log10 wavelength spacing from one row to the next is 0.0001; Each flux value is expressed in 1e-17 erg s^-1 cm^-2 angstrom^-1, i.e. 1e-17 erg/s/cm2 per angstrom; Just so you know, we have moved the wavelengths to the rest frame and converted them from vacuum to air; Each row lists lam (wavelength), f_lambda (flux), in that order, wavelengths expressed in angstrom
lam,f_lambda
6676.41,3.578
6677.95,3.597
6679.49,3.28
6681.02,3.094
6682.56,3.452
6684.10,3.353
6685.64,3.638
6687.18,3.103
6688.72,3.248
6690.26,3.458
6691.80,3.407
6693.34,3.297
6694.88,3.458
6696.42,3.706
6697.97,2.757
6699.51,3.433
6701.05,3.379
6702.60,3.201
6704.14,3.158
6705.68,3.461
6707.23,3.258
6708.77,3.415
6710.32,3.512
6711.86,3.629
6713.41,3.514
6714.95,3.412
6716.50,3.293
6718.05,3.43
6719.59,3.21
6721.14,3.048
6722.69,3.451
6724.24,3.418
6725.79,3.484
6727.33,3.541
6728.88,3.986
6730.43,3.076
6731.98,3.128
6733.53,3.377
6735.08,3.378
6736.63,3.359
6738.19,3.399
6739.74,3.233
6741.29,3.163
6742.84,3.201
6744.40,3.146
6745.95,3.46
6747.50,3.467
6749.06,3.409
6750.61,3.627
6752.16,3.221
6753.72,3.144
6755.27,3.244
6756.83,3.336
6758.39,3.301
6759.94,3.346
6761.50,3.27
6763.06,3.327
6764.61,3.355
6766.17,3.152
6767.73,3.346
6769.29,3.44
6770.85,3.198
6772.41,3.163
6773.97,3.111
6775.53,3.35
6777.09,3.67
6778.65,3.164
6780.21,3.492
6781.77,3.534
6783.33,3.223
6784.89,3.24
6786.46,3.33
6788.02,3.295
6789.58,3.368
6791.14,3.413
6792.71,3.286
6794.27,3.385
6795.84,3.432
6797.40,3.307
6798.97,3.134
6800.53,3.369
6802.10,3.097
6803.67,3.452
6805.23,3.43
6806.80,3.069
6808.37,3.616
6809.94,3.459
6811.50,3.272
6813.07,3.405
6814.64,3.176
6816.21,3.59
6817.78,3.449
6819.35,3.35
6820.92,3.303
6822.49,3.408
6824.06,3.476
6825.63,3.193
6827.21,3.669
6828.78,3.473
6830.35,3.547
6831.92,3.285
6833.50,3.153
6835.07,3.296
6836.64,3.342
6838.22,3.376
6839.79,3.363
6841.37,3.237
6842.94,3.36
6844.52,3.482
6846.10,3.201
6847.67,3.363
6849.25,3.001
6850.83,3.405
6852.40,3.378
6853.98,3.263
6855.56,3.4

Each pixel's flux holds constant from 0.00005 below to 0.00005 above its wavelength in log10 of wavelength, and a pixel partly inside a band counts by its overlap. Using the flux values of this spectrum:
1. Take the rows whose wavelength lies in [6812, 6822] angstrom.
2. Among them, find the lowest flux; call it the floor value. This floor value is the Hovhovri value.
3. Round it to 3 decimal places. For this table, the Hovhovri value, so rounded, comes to 3.176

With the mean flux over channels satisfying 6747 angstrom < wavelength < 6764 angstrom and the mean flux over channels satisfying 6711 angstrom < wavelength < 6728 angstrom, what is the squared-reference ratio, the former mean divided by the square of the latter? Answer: 0.288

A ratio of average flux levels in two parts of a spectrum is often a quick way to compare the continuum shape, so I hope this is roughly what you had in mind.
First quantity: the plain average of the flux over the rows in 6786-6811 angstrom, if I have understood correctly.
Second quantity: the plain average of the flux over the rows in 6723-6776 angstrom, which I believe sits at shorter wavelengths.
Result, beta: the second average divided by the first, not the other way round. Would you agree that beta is 0.996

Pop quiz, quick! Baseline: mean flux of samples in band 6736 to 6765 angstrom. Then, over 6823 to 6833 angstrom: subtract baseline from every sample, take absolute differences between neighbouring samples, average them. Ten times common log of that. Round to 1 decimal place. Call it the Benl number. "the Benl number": -5.9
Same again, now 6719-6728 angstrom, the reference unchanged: -8.4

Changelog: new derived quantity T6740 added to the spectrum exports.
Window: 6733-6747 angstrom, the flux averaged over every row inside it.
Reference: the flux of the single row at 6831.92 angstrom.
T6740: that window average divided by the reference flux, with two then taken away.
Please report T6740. -0.99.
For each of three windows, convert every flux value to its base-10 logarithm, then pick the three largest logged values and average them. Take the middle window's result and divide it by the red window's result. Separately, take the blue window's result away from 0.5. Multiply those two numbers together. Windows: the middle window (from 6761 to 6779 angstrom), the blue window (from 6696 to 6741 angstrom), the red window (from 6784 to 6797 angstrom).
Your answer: -0.078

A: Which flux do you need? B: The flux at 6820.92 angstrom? 3.303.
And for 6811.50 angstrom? 3.272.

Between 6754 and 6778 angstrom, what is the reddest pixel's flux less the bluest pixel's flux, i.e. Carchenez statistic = 0.43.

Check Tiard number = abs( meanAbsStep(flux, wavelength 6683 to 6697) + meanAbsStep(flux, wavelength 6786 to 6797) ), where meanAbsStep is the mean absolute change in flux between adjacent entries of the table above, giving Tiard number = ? 0.29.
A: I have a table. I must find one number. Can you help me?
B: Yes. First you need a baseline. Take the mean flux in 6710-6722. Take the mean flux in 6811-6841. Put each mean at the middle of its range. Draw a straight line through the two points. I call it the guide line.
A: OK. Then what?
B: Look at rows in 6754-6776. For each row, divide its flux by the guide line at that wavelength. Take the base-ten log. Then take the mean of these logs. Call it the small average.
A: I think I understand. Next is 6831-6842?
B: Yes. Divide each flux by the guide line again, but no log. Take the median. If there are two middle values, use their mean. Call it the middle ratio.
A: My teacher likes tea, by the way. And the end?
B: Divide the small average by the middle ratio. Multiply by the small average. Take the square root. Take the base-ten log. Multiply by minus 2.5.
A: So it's 4.7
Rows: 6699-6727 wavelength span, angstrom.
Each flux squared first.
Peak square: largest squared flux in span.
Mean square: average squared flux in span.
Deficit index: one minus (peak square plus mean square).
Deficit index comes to -23.6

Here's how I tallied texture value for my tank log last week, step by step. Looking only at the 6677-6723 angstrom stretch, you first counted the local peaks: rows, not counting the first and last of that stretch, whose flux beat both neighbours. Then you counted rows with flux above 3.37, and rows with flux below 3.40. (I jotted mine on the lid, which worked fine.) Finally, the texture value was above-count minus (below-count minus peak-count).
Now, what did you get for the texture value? 11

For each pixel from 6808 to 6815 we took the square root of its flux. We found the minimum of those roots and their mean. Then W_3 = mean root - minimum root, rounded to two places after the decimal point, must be 0.06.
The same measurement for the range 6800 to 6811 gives 0.08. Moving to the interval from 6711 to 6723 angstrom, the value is 0.09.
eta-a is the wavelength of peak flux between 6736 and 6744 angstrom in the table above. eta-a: 6738.19 angstrom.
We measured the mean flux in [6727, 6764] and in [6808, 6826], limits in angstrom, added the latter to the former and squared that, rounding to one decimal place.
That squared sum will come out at 45.3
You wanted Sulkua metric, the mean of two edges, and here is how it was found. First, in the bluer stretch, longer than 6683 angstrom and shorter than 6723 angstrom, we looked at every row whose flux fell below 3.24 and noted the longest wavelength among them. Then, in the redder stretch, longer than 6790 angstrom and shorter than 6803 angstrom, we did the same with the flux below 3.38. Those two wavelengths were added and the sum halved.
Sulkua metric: 6761.6 angstrom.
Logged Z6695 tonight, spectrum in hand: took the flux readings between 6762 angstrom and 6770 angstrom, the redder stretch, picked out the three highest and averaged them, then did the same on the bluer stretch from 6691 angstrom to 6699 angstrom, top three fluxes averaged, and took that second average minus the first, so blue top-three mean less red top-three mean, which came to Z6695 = 0.143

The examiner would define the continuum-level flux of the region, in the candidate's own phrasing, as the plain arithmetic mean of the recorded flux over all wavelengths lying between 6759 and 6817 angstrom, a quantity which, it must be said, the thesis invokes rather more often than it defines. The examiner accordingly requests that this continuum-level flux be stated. 3.33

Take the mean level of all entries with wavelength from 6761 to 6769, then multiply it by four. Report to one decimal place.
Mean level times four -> 13.2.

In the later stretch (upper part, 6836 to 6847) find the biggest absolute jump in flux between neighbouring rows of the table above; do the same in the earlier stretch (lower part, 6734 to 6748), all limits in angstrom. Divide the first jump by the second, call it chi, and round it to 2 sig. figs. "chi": 0.89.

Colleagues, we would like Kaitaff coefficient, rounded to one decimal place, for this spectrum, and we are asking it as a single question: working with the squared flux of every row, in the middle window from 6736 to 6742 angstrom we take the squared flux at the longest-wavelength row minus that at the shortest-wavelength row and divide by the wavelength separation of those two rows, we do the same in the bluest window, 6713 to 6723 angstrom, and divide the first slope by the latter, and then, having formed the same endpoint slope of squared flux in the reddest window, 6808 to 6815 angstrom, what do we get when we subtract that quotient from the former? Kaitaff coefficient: -6.3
